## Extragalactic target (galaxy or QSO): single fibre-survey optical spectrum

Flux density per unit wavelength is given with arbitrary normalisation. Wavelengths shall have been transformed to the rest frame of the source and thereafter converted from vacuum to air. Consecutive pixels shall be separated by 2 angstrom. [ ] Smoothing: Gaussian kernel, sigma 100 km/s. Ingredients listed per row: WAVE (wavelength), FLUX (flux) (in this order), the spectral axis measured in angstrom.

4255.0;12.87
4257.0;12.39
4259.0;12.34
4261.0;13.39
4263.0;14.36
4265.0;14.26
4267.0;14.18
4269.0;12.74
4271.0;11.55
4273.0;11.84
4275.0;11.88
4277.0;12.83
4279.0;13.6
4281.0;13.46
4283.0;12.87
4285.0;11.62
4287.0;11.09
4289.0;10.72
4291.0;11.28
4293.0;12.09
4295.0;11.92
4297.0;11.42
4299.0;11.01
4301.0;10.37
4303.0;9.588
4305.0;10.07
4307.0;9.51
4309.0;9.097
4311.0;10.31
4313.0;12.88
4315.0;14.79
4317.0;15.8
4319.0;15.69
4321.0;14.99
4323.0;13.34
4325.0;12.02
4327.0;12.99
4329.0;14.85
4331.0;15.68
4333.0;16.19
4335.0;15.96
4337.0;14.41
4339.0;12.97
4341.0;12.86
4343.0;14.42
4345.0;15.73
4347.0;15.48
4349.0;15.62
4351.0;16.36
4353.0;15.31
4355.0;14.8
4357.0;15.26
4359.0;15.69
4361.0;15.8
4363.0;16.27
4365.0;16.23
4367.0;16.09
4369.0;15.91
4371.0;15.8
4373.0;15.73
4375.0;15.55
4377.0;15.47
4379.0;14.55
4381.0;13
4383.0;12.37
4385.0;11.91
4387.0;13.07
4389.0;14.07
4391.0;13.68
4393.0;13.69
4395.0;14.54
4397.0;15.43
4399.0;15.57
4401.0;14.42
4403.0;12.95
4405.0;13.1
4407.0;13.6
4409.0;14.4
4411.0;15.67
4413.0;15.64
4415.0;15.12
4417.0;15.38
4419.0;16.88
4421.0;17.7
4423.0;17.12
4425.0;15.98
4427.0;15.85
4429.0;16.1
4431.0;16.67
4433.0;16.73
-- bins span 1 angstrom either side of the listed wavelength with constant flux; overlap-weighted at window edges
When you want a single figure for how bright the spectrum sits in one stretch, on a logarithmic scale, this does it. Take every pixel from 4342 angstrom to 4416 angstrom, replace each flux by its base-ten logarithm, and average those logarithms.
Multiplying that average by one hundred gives 117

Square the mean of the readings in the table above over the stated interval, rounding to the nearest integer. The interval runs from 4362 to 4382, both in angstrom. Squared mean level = 239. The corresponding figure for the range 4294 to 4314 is 113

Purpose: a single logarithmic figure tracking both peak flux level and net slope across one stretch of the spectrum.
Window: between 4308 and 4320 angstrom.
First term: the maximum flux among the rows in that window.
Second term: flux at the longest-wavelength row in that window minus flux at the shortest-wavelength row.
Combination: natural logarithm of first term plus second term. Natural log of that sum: 3.1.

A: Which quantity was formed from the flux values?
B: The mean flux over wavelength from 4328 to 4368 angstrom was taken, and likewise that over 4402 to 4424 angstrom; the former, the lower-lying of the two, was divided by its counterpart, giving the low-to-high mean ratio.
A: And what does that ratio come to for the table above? 1.00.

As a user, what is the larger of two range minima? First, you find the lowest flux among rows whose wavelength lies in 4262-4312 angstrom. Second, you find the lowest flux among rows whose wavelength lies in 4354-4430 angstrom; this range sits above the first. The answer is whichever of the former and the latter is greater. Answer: 11.9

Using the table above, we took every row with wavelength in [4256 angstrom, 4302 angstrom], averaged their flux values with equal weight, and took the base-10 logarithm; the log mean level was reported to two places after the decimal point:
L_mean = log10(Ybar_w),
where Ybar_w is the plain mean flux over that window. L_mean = 1.09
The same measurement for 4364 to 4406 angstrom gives 1.16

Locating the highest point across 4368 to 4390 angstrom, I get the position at 4369.0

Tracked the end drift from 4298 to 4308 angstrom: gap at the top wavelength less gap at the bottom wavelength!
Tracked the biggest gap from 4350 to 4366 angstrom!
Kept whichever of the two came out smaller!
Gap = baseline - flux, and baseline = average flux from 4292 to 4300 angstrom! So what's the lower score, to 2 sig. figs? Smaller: -3.2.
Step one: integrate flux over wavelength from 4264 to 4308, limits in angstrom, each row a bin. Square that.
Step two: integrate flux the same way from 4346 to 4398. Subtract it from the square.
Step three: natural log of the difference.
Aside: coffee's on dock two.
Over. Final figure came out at 12.5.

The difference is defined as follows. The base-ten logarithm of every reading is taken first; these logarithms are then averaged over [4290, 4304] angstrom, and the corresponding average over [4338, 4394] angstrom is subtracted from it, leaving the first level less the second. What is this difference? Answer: -0.12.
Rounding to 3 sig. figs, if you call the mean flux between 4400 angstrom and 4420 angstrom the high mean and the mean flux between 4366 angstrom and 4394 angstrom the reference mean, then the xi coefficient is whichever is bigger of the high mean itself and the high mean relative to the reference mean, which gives 14.7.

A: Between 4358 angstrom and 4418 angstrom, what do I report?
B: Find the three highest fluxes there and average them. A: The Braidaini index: 16.2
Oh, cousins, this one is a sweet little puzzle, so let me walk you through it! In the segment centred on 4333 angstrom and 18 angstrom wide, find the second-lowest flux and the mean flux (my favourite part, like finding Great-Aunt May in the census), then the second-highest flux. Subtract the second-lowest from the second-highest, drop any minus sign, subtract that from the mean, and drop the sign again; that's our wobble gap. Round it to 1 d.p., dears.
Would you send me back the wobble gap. 11.1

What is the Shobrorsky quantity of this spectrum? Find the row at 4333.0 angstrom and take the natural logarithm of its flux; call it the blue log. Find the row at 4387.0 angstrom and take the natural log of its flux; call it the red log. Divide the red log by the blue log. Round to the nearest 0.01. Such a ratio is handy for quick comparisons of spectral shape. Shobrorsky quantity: 0.92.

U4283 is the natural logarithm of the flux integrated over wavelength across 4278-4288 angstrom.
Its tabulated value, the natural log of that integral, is 4.83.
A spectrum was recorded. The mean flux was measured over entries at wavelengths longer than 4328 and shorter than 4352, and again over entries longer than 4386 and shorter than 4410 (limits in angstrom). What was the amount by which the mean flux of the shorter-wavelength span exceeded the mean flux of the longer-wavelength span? 1.0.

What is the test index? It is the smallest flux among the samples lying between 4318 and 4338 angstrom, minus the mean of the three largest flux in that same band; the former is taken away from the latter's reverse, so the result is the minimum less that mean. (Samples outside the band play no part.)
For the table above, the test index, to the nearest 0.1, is -3.9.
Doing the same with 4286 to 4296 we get -1.0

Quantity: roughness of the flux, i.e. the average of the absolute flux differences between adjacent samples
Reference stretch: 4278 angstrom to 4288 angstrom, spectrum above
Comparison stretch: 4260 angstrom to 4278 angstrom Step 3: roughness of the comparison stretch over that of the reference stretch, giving 1.0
